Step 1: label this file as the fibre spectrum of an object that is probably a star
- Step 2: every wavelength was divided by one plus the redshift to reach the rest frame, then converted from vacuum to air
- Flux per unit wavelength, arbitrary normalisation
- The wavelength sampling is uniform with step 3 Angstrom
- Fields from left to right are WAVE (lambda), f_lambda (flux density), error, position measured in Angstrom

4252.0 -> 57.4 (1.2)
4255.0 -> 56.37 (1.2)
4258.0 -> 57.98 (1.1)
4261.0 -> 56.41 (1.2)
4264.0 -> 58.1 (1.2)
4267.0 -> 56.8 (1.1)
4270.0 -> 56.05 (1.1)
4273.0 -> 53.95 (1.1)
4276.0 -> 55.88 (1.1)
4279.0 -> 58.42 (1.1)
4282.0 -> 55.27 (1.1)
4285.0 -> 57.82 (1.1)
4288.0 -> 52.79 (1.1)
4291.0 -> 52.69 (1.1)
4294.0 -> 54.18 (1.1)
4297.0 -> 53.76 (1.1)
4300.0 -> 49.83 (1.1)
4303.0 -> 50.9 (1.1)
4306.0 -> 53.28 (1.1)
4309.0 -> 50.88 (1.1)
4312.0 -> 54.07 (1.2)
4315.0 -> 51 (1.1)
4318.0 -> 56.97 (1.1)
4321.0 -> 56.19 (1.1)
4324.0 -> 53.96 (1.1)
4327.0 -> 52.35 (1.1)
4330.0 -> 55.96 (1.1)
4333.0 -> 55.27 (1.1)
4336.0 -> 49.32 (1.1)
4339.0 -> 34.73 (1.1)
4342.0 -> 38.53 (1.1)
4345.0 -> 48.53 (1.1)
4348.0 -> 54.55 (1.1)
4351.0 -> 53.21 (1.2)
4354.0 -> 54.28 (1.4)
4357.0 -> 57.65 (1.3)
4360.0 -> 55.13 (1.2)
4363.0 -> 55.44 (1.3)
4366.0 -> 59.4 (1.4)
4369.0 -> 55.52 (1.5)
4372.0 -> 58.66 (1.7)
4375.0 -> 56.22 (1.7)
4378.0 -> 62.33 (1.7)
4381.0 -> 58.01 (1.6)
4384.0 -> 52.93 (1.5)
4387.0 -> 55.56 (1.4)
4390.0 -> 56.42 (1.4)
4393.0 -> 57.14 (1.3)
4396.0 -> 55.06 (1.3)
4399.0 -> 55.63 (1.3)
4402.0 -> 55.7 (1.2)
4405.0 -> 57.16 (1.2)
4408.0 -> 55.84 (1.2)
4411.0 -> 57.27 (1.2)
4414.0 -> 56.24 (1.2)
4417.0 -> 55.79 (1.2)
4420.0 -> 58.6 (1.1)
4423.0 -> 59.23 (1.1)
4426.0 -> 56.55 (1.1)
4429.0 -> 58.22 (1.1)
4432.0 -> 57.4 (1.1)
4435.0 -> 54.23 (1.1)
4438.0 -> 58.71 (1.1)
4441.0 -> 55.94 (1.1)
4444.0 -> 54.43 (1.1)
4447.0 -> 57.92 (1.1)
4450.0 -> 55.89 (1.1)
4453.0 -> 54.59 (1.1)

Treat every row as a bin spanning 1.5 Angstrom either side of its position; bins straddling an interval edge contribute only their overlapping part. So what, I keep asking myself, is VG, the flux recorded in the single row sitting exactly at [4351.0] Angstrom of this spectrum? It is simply 53.21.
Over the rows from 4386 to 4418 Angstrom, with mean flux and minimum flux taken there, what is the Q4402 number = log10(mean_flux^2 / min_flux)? 1.76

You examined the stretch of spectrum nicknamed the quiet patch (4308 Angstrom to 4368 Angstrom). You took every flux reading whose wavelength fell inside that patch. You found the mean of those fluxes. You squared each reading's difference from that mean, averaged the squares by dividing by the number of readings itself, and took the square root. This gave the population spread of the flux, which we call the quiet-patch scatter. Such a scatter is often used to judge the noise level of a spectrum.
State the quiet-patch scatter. 5.9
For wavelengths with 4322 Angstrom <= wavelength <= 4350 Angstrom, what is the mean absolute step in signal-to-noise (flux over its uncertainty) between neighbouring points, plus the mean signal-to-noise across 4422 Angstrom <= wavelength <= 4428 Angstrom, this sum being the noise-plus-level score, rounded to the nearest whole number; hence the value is 58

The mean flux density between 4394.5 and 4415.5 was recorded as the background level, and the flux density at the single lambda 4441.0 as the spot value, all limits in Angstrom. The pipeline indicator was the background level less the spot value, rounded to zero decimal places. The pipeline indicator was 0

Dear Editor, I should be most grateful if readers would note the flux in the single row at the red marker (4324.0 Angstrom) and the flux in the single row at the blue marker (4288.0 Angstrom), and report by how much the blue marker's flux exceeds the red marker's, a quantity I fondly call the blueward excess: -1.2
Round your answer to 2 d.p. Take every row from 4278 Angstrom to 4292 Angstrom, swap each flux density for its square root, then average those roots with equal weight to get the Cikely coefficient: 7.44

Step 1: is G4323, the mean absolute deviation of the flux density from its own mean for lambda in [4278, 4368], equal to 3.34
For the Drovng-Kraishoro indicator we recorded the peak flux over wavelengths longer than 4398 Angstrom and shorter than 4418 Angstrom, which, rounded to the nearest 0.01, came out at 57.27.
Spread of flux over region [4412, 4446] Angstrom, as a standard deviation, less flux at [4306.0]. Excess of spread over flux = -51.6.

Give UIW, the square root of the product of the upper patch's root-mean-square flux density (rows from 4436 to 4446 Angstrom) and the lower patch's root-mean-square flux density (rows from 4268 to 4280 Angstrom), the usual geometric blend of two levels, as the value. 56.2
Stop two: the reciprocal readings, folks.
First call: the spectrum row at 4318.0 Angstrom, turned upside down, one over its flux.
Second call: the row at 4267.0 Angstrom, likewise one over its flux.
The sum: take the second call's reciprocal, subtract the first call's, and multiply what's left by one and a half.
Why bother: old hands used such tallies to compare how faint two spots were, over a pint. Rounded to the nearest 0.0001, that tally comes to 0.0001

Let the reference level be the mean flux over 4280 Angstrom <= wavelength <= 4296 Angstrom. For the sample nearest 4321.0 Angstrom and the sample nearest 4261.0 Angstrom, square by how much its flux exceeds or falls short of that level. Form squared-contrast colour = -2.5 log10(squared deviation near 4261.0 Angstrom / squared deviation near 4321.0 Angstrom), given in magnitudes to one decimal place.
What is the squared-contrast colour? -0.3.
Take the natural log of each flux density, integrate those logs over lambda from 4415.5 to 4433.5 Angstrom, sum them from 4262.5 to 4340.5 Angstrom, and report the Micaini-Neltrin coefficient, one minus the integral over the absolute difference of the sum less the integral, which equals -1.4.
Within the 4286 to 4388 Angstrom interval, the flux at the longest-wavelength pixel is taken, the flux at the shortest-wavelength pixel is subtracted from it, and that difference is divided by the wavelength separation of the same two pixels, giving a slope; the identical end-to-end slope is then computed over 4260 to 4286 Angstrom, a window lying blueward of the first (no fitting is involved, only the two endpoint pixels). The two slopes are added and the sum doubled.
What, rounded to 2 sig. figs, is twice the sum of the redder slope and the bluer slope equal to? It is 0.17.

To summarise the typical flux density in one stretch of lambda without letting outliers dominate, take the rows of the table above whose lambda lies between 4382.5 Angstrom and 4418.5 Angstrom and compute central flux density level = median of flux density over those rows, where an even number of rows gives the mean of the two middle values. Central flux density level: 55.8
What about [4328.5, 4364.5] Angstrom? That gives 54.4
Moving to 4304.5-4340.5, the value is 53.6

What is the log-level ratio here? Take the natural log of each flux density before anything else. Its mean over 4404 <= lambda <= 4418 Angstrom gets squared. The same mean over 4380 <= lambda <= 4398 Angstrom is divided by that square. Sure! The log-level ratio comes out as 0.247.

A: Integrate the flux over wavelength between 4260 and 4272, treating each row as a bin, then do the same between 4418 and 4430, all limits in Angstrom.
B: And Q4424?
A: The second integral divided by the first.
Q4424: 1.02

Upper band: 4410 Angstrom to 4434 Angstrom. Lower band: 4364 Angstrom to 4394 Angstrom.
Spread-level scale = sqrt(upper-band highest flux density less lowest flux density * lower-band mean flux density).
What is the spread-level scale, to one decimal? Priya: 14.0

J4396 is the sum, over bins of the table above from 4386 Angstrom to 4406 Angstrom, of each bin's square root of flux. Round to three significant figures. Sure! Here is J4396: 52.4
